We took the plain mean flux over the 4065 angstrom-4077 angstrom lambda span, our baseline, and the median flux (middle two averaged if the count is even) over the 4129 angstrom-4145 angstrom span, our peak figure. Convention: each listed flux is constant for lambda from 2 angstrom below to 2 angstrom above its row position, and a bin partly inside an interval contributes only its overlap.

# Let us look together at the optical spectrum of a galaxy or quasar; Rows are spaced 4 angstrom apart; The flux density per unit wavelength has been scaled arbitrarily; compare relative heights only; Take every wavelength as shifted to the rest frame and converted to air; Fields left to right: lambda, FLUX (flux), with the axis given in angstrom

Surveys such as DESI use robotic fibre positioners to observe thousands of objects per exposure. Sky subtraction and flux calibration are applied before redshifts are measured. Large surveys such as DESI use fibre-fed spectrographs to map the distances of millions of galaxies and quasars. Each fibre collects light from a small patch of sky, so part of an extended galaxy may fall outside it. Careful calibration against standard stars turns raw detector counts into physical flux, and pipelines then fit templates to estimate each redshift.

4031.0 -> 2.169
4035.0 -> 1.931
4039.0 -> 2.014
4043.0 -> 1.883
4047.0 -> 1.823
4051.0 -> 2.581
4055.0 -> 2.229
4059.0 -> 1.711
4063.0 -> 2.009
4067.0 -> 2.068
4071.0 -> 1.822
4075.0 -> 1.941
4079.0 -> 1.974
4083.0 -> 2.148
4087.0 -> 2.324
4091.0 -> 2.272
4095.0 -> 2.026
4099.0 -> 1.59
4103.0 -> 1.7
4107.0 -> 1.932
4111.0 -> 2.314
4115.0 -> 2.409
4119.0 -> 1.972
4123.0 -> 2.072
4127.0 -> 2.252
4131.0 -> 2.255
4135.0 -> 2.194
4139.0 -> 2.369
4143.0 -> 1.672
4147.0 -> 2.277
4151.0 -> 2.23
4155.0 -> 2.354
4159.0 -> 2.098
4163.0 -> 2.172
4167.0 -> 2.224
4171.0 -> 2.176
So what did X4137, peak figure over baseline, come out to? 1.14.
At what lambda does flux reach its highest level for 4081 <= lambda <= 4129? 4115.0 angstrom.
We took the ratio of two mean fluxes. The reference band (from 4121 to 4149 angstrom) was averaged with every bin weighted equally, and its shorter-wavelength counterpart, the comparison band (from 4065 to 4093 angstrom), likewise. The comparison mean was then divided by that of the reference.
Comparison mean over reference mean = 0.964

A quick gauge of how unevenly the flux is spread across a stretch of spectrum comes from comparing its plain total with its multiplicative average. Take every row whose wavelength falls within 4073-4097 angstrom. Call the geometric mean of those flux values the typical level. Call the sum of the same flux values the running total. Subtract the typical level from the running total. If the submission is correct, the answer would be 11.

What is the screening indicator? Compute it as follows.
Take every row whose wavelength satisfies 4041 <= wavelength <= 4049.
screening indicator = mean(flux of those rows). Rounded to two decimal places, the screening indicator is 1.85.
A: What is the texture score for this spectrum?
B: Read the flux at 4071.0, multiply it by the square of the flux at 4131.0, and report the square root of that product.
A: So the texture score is 3.04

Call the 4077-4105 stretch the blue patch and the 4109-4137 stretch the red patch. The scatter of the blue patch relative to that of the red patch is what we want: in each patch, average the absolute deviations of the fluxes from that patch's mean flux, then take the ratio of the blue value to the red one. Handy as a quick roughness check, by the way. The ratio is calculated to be 1.9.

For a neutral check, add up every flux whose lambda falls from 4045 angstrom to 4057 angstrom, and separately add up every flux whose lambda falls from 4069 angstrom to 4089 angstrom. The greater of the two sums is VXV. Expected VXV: 10.2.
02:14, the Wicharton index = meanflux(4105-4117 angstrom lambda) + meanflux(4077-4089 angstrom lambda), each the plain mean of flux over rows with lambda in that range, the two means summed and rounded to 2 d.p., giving 4.37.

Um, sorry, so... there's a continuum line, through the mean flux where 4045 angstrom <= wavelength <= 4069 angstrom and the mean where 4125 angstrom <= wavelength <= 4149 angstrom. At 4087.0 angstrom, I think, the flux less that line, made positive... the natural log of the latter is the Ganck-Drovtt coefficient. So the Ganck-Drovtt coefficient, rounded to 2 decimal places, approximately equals -1.53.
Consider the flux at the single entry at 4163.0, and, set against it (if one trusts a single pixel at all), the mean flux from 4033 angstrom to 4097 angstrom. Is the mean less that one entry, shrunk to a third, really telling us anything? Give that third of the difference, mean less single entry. -0.042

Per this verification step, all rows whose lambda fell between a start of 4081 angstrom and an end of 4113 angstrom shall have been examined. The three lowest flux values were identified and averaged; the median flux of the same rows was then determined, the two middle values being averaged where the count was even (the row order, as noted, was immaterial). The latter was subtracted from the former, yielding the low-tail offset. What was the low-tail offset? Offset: -0.35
